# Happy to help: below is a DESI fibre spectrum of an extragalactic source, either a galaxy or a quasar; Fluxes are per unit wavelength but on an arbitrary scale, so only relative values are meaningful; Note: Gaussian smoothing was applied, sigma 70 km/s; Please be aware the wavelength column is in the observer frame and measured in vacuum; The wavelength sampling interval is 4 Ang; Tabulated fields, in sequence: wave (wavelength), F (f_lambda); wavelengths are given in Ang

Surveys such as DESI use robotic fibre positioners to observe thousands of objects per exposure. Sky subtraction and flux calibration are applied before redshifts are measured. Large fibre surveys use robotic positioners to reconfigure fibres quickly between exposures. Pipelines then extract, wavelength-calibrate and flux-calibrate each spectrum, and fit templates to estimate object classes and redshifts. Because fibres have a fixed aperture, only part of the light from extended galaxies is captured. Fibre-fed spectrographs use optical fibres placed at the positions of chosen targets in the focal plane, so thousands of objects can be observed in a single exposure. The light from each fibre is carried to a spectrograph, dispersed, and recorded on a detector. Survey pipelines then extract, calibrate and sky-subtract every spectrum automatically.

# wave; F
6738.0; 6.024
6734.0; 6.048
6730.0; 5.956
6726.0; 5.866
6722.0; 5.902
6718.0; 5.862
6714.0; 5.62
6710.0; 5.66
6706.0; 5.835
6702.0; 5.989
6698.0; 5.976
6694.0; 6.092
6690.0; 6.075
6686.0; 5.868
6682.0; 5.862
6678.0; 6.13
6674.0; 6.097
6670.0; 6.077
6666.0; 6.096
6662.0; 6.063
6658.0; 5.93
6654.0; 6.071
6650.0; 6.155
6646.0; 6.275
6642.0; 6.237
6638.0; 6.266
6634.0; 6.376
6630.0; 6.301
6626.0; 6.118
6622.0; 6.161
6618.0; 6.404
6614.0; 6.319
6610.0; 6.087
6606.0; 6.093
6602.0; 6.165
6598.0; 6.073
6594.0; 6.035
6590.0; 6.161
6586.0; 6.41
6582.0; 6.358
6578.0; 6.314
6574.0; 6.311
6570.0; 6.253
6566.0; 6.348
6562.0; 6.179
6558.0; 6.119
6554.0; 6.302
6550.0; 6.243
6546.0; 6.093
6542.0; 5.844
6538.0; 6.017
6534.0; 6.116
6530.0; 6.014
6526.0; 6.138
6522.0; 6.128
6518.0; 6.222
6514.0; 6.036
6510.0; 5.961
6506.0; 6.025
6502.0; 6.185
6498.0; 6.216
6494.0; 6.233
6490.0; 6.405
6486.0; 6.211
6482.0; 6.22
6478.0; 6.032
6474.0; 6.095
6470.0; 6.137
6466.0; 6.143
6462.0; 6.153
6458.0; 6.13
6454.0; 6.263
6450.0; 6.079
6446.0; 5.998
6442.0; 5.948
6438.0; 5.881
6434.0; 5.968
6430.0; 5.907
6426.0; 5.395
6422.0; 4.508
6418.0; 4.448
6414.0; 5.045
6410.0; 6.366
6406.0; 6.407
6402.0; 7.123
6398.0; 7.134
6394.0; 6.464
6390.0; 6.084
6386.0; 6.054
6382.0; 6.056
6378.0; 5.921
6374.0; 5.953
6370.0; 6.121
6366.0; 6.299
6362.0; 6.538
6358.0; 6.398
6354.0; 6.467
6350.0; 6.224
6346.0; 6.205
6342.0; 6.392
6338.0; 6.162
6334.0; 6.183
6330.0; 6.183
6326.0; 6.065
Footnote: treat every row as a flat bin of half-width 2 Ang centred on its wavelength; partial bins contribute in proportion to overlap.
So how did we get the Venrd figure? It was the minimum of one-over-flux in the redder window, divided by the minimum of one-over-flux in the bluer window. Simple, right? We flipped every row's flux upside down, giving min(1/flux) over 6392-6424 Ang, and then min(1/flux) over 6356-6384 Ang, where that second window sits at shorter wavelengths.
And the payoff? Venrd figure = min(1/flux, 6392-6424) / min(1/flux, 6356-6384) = 0.92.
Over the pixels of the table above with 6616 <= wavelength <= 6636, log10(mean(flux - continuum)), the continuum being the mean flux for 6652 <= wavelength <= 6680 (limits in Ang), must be -0.69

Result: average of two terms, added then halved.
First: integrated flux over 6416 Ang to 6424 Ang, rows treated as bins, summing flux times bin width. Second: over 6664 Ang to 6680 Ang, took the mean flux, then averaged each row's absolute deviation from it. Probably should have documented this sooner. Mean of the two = 18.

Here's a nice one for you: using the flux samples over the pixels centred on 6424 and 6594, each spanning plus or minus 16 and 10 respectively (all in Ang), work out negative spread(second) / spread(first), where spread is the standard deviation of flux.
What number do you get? -0.20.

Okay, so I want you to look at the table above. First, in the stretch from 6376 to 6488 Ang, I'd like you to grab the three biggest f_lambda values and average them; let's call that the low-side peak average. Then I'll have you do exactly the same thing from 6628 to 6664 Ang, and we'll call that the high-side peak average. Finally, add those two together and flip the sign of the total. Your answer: -13.2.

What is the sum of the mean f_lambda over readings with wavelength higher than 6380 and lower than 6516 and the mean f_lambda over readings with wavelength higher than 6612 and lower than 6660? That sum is 12.3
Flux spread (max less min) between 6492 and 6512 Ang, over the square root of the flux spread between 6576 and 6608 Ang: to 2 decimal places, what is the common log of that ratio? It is -0.35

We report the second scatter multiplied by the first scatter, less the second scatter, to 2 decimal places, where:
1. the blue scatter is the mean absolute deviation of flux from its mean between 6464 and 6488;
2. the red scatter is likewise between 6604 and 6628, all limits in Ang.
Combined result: -0.10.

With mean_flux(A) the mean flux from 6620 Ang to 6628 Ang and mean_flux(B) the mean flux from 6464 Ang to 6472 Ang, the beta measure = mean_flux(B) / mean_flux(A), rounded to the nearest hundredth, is 1.00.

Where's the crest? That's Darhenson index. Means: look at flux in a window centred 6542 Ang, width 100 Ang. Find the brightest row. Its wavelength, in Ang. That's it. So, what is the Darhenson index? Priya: 6586.0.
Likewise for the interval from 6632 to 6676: 6634.0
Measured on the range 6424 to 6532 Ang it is 6490.0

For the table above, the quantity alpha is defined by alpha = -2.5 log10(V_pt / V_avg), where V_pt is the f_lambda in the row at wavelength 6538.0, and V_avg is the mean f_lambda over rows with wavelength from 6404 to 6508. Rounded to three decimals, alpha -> -0.014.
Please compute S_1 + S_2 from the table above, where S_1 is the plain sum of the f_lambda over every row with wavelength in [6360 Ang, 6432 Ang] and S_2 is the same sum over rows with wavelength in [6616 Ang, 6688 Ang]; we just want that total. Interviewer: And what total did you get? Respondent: 218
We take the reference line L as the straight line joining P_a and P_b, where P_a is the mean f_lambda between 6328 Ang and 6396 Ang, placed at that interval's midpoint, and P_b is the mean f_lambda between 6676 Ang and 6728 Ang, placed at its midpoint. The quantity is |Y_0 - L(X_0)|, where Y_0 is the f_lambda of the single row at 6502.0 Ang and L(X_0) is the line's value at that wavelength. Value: 0.10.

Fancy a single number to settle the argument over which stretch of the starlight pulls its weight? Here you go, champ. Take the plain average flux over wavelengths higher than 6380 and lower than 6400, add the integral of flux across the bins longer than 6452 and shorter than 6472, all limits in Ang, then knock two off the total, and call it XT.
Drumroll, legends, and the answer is 128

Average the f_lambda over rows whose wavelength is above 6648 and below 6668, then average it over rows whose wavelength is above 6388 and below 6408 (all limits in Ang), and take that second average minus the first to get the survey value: 0.579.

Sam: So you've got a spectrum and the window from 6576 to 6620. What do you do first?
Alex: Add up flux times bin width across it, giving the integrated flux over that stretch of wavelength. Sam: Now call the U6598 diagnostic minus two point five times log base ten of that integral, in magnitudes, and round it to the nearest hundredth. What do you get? -6.09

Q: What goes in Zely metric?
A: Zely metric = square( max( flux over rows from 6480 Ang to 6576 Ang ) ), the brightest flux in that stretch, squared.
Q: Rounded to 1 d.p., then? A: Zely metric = 41.0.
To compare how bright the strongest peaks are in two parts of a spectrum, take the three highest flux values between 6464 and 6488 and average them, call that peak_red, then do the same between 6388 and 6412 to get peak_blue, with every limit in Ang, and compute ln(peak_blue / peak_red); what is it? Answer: 0.11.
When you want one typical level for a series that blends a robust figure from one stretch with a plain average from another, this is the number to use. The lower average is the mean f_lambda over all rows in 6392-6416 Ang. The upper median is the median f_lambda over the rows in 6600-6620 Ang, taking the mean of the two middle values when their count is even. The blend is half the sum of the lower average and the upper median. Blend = 6.29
